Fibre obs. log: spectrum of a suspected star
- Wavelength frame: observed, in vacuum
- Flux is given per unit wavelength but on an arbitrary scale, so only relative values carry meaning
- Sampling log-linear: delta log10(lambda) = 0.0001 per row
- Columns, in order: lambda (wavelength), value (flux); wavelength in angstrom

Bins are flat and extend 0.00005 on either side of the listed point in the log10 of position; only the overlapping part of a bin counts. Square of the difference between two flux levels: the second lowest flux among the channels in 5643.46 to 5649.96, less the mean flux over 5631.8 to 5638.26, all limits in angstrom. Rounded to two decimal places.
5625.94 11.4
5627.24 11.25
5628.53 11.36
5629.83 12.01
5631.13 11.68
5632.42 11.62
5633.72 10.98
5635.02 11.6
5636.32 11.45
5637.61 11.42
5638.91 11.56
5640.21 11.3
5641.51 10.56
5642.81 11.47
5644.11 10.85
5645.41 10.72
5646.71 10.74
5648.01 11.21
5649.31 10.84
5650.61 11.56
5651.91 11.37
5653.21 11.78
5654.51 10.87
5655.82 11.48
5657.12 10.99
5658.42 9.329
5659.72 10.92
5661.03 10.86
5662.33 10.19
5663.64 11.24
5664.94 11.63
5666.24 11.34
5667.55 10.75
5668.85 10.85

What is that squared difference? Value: 0.45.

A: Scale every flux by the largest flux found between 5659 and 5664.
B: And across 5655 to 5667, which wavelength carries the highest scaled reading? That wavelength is 5664.94 angstrom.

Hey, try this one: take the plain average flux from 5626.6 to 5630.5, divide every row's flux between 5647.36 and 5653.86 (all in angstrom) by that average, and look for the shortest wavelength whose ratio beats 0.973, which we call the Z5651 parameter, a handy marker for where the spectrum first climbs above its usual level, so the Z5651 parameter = 5650.61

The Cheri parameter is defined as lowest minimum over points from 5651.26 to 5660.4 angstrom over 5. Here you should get 1.87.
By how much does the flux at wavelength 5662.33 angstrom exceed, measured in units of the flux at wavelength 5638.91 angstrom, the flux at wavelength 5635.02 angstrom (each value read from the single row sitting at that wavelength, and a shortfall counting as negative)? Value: -0.12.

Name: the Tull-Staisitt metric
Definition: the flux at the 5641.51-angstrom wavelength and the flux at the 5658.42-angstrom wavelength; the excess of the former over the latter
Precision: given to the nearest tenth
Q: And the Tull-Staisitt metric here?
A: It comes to 1.2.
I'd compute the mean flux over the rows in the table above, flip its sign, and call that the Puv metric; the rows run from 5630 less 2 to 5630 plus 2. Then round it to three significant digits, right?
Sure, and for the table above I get -11.7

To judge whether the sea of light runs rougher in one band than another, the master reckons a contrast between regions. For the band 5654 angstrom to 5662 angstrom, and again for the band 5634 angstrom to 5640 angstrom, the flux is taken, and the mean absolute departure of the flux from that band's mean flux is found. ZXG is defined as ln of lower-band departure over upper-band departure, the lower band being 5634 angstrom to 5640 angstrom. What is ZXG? -1.9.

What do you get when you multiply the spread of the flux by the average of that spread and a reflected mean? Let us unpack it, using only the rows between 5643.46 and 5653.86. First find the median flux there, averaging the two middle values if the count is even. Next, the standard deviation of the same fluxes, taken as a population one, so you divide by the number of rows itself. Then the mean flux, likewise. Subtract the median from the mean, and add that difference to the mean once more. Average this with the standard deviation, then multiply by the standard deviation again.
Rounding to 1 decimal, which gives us 2.2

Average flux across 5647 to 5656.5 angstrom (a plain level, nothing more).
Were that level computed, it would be 11.3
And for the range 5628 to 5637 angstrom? 11.5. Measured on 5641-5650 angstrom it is 10.9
